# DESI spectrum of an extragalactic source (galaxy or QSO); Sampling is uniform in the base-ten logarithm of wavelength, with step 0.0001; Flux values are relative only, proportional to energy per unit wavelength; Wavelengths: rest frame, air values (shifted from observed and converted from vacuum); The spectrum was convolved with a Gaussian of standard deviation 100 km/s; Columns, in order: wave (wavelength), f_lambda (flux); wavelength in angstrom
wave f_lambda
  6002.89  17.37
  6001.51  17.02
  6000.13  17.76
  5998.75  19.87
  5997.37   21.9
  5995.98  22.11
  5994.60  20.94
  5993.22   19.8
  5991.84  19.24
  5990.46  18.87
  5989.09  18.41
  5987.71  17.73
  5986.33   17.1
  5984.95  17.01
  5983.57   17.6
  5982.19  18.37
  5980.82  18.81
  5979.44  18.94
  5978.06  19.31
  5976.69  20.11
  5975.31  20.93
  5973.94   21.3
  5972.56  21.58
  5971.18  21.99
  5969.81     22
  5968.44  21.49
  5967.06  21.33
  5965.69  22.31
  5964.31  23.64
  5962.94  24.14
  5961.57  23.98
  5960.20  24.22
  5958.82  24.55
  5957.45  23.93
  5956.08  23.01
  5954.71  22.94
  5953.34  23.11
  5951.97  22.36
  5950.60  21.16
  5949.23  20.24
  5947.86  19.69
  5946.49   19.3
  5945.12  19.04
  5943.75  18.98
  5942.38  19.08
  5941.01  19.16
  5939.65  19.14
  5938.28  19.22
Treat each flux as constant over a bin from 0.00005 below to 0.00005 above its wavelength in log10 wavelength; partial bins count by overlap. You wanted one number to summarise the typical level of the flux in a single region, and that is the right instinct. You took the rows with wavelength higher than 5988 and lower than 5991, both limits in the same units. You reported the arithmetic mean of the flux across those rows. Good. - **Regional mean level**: 18.6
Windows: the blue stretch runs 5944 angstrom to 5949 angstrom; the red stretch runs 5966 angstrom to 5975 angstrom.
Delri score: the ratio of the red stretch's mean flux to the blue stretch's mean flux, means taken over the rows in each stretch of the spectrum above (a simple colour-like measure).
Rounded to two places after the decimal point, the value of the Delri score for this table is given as 1.12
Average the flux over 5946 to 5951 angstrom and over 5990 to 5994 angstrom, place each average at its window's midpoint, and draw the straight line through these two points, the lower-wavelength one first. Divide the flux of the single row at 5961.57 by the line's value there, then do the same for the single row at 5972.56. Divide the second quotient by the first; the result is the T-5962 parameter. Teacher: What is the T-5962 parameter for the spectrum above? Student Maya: 0.91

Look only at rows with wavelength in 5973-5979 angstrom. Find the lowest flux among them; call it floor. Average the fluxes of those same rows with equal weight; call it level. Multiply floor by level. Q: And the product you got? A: 394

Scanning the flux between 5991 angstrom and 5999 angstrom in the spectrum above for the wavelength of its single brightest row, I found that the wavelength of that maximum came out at 5995.98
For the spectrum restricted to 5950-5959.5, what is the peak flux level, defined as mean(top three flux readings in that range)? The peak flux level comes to 24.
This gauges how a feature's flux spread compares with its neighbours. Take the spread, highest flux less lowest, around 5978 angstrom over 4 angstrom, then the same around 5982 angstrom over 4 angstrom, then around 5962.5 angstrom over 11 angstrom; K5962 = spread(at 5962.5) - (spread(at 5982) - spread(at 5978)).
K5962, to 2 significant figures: 3.2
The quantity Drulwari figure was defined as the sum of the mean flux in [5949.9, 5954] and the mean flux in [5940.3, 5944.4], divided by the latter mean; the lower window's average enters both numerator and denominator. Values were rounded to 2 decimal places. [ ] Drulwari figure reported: 2.16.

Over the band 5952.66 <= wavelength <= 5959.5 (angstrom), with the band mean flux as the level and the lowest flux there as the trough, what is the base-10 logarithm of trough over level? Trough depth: -0.011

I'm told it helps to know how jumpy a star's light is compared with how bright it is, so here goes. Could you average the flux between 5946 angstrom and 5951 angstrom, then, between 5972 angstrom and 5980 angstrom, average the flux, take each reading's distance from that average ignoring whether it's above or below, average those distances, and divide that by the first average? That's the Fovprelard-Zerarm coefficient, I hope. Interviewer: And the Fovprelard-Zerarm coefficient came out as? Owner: 0.045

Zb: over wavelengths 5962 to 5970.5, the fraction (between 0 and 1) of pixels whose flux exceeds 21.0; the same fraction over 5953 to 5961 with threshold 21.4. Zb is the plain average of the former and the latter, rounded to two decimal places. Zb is 1.00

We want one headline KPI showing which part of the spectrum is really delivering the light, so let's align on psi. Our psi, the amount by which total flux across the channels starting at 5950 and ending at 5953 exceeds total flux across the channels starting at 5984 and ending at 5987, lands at 9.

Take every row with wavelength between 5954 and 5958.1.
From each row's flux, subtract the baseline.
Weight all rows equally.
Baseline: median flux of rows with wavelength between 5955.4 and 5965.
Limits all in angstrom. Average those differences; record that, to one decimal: -0.7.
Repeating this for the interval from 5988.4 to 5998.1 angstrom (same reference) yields -3.8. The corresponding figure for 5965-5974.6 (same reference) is -2.3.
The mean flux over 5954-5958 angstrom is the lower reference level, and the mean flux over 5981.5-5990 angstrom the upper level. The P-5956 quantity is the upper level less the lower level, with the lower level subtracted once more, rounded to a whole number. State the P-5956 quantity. -29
